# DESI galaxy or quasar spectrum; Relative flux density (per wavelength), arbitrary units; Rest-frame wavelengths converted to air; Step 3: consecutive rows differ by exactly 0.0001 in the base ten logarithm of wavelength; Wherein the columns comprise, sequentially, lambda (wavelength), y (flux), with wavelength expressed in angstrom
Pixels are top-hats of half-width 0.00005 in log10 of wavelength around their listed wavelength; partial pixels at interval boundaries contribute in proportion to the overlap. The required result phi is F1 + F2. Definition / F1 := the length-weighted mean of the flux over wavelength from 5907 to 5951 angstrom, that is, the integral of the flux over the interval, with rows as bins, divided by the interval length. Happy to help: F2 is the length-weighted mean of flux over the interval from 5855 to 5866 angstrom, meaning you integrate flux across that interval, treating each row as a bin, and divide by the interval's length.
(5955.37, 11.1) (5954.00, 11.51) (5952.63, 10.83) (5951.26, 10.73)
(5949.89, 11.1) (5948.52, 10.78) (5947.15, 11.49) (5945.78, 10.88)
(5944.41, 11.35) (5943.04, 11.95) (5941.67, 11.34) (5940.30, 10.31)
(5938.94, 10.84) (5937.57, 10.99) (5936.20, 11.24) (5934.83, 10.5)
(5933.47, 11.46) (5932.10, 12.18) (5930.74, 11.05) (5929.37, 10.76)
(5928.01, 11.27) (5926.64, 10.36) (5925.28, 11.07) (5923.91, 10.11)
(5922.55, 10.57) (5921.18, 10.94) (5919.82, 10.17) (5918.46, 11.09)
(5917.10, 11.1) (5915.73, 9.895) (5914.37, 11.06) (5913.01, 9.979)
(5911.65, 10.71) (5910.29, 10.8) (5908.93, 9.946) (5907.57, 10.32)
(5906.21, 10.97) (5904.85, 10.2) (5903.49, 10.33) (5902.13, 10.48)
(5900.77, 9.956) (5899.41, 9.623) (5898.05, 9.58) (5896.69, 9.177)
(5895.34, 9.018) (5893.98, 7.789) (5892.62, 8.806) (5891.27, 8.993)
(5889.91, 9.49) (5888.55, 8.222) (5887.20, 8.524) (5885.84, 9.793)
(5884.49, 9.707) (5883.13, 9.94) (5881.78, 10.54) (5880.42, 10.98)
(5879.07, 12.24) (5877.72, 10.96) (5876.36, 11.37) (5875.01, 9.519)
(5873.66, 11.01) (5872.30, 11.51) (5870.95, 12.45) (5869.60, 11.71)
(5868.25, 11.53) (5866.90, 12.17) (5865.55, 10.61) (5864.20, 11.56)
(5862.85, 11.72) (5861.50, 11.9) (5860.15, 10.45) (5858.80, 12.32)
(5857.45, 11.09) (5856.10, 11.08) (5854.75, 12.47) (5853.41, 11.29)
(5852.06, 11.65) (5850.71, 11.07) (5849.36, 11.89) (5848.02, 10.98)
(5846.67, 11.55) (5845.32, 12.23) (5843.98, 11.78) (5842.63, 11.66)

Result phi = 22.3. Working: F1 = 10.9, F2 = 11.4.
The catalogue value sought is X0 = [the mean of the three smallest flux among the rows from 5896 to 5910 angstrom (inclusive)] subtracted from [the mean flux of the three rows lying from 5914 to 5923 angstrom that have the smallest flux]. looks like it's 0.75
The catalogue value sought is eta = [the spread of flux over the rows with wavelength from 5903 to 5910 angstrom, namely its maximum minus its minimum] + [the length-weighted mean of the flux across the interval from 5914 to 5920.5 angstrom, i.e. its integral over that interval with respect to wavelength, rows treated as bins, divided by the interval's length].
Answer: 11.7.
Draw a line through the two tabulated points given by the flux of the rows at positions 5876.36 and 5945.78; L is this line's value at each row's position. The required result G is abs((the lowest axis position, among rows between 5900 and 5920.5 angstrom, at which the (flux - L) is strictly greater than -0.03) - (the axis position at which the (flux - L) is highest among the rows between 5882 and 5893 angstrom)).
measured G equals 34.0 angstrom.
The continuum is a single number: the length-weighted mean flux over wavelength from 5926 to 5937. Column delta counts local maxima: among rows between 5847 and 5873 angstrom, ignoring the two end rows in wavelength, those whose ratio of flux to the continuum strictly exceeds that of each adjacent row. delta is 7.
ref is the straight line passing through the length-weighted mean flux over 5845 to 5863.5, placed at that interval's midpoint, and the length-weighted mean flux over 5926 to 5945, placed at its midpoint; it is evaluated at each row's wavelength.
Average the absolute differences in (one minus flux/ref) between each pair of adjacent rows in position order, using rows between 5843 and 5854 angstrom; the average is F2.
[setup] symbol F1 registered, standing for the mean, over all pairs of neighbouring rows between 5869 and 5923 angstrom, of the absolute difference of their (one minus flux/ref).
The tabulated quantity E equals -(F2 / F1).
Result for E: -0.9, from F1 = 0.060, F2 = 0.054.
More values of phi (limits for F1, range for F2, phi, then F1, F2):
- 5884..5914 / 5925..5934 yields 20.8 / 9.7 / 11.2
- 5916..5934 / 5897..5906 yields 20.9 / 10.9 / 10.0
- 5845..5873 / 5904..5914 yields 22.0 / 11.6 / 10.4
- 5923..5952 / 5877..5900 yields 20.6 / 11.0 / 9.6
